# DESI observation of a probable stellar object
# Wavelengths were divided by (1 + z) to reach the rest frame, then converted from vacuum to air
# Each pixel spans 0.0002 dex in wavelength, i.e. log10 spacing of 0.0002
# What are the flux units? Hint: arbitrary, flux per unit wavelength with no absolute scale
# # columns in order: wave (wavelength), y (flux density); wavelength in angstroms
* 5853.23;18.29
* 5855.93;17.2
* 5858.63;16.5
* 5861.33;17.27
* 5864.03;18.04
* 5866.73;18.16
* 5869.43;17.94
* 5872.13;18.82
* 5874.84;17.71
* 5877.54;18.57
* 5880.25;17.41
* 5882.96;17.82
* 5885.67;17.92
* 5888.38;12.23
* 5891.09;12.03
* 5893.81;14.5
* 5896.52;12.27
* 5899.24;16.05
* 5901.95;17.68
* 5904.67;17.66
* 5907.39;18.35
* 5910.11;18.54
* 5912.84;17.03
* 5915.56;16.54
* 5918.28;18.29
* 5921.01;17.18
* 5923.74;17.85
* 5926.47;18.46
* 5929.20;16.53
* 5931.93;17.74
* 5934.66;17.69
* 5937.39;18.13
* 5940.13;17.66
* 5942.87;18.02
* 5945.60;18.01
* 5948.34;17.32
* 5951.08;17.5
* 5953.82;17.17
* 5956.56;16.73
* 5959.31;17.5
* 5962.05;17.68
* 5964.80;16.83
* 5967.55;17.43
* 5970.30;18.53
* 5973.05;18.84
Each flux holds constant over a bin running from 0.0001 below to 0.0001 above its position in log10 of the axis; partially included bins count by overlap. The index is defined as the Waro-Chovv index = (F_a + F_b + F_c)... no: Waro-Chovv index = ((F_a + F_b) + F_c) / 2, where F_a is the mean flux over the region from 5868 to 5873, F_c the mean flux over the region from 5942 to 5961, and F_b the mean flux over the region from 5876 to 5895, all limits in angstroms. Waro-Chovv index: 25.8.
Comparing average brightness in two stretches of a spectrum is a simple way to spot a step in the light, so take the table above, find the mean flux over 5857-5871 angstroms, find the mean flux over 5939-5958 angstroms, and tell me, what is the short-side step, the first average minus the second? 0.1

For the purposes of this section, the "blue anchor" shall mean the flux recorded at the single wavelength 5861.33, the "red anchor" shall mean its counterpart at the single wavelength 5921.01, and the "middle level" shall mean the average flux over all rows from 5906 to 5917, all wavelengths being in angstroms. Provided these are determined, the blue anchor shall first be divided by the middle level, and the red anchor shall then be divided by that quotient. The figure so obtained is 17.5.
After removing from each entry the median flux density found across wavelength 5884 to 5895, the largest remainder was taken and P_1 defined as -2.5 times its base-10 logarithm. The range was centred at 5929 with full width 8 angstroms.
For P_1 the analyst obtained -1.77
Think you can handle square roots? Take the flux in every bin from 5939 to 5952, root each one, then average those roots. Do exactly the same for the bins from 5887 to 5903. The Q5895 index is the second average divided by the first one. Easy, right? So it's 0.89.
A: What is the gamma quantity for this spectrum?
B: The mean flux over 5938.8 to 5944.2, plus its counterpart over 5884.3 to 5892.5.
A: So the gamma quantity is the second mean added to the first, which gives 32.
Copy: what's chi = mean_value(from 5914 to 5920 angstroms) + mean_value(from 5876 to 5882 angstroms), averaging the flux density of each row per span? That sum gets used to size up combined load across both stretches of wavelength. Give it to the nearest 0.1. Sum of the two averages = 35.4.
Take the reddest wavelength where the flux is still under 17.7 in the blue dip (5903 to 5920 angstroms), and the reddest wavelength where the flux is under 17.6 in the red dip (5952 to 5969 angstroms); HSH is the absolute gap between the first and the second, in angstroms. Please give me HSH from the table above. 52.0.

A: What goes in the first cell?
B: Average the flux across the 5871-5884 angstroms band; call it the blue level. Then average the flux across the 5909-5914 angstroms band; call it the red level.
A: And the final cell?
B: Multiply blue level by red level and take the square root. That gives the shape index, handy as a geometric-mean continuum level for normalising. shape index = 17.9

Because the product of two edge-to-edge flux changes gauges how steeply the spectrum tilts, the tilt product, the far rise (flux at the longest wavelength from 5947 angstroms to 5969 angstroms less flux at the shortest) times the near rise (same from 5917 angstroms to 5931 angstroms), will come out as -0.19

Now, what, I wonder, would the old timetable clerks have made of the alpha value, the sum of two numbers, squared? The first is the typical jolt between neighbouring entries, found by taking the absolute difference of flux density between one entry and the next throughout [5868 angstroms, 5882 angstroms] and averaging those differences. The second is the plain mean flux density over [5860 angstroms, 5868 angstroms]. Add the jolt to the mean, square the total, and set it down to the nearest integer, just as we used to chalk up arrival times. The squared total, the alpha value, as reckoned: 354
